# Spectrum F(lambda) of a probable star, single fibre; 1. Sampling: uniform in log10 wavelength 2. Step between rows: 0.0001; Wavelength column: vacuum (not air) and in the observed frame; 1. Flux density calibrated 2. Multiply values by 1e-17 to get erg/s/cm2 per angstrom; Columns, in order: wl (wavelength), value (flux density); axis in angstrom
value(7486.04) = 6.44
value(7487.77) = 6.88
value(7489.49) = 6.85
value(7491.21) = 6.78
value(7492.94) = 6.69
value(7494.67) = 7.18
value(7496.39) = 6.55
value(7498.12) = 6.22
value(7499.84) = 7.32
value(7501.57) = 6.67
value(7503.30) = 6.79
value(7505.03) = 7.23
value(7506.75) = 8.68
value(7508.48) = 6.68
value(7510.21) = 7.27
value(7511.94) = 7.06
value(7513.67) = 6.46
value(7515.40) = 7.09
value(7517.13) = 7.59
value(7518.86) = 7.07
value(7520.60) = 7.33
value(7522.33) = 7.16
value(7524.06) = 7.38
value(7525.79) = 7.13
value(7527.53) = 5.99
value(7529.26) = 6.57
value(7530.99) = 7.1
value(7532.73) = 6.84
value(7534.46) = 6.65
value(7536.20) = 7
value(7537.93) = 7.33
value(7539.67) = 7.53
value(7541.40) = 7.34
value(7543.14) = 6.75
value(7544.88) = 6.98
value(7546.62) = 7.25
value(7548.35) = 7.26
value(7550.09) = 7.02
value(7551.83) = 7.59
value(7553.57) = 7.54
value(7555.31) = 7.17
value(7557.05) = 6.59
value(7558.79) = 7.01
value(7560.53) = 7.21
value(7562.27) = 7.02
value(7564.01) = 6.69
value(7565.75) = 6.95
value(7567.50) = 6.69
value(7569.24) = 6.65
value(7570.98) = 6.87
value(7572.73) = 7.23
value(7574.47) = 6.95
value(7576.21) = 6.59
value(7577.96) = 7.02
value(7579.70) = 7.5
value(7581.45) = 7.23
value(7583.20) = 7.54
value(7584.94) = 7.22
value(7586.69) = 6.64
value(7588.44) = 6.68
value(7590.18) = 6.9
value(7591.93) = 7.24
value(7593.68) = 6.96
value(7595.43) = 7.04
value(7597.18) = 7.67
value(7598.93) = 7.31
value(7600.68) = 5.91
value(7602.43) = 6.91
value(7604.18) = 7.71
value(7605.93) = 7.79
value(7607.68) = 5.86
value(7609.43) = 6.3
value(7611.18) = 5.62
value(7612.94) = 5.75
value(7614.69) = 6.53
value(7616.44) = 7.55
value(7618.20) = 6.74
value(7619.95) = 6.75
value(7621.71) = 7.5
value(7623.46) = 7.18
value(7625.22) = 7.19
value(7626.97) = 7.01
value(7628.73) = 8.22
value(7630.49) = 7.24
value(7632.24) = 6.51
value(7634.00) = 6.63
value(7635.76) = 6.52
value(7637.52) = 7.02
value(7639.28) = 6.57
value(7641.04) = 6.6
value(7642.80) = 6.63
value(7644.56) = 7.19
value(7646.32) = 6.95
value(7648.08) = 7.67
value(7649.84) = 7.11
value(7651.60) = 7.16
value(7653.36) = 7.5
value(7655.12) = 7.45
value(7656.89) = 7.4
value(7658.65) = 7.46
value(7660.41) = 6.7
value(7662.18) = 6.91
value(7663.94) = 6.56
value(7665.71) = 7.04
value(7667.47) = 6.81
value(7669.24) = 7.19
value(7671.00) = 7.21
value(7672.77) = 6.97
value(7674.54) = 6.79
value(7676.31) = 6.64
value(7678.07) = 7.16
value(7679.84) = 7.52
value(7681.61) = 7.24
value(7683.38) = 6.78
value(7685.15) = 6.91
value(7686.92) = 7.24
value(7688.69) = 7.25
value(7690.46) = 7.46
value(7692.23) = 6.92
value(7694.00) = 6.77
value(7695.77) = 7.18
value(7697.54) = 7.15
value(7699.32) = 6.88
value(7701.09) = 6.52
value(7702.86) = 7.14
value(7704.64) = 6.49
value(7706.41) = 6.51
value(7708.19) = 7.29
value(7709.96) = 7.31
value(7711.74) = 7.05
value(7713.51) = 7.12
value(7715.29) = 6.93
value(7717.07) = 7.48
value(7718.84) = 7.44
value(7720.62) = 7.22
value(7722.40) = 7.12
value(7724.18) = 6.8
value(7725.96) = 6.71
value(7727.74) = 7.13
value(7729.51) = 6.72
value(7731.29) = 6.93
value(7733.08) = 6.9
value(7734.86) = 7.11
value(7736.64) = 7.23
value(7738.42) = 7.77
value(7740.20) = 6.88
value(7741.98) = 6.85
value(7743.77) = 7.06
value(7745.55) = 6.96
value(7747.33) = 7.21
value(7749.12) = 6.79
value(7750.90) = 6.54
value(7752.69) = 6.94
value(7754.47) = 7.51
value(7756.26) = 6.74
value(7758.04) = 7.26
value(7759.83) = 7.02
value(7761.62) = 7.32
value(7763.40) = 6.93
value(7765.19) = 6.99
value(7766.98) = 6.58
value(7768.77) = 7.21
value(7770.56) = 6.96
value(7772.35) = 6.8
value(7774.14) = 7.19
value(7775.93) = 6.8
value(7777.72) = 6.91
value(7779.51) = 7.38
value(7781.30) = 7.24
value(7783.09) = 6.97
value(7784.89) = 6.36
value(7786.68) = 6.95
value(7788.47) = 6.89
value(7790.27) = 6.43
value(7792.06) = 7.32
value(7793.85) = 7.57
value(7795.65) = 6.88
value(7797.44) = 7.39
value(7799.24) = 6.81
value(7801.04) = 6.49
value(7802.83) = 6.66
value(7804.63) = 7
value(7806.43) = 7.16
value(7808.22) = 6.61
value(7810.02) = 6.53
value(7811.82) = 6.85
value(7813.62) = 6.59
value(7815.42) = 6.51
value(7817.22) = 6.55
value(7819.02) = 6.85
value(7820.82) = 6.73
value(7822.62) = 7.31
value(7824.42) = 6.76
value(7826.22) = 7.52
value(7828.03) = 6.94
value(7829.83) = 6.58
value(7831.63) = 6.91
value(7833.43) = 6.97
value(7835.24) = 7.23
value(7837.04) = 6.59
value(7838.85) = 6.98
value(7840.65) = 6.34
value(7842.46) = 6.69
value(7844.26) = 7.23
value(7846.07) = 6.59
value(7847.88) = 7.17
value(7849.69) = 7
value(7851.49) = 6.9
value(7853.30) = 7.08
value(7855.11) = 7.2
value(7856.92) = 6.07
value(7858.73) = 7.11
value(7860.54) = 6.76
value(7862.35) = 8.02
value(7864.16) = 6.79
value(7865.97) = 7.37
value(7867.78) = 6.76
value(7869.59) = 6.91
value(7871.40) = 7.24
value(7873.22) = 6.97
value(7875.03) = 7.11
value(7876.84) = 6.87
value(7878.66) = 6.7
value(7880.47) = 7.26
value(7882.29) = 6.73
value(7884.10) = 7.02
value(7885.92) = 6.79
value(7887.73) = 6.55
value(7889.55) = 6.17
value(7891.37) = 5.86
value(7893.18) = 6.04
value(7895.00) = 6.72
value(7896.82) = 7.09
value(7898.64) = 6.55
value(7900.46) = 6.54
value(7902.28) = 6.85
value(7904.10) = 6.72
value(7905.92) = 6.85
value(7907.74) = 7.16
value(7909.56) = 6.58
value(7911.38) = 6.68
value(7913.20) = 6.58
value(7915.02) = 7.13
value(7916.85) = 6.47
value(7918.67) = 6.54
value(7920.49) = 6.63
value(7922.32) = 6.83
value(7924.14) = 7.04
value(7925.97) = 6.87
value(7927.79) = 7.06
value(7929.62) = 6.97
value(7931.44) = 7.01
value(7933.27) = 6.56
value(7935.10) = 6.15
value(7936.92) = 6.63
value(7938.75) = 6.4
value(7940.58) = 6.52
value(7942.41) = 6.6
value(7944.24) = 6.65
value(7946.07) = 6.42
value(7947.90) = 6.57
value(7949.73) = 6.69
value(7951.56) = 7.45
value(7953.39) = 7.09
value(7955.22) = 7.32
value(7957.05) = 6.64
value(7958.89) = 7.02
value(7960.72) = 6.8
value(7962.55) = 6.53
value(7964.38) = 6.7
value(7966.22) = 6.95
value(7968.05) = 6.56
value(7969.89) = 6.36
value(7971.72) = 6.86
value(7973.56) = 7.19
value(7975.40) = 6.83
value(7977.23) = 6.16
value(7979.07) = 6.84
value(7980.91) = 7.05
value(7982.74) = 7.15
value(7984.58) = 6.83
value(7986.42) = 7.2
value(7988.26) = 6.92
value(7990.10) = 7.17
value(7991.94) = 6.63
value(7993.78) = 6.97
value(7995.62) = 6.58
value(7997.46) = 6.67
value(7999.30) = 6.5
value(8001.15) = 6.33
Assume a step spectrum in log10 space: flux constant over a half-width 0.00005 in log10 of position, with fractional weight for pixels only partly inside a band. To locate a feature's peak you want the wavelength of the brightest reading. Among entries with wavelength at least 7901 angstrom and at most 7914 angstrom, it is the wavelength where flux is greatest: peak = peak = 7907.74 angstrom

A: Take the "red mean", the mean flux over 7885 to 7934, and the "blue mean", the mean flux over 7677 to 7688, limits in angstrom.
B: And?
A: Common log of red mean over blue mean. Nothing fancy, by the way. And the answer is -0.028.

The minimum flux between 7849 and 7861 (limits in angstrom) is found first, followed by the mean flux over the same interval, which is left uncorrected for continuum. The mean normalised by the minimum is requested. 1.13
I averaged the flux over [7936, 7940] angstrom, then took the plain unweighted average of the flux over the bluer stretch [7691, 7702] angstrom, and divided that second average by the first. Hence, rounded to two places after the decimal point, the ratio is 1.06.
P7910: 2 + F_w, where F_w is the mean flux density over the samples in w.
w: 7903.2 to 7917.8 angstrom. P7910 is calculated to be 8.77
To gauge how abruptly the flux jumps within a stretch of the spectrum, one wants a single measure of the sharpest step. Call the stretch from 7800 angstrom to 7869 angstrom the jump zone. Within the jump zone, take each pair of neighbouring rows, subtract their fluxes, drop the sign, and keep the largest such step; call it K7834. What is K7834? 1.3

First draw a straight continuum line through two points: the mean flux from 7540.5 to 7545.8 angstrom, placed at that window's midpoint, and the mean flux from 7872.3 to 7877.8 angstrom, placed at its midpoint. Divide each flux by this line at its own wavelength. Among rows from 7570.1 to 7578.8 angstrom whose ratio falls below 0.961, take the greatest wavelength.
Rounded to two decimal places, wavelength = 7576.21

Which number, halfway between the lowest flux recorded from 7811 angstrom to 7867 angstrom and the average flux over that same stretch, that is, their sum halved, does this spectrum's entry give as 6.49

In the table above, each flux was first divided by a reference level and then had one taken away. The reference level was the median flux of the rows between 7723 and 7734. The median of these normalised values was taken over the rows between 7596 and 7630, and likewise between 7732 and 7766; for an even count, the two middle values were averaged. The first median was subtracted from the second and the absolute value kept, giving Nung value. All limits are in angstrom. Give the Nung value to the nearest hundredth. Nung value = 0.00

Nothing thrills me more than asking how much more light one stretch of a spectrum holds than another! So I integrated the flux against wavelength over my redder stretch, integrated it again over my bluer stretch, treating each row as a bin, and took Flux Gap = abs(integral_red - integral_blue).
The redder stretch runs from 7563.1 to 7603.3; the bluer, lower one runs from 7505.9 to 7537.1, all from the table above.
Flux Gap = 60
